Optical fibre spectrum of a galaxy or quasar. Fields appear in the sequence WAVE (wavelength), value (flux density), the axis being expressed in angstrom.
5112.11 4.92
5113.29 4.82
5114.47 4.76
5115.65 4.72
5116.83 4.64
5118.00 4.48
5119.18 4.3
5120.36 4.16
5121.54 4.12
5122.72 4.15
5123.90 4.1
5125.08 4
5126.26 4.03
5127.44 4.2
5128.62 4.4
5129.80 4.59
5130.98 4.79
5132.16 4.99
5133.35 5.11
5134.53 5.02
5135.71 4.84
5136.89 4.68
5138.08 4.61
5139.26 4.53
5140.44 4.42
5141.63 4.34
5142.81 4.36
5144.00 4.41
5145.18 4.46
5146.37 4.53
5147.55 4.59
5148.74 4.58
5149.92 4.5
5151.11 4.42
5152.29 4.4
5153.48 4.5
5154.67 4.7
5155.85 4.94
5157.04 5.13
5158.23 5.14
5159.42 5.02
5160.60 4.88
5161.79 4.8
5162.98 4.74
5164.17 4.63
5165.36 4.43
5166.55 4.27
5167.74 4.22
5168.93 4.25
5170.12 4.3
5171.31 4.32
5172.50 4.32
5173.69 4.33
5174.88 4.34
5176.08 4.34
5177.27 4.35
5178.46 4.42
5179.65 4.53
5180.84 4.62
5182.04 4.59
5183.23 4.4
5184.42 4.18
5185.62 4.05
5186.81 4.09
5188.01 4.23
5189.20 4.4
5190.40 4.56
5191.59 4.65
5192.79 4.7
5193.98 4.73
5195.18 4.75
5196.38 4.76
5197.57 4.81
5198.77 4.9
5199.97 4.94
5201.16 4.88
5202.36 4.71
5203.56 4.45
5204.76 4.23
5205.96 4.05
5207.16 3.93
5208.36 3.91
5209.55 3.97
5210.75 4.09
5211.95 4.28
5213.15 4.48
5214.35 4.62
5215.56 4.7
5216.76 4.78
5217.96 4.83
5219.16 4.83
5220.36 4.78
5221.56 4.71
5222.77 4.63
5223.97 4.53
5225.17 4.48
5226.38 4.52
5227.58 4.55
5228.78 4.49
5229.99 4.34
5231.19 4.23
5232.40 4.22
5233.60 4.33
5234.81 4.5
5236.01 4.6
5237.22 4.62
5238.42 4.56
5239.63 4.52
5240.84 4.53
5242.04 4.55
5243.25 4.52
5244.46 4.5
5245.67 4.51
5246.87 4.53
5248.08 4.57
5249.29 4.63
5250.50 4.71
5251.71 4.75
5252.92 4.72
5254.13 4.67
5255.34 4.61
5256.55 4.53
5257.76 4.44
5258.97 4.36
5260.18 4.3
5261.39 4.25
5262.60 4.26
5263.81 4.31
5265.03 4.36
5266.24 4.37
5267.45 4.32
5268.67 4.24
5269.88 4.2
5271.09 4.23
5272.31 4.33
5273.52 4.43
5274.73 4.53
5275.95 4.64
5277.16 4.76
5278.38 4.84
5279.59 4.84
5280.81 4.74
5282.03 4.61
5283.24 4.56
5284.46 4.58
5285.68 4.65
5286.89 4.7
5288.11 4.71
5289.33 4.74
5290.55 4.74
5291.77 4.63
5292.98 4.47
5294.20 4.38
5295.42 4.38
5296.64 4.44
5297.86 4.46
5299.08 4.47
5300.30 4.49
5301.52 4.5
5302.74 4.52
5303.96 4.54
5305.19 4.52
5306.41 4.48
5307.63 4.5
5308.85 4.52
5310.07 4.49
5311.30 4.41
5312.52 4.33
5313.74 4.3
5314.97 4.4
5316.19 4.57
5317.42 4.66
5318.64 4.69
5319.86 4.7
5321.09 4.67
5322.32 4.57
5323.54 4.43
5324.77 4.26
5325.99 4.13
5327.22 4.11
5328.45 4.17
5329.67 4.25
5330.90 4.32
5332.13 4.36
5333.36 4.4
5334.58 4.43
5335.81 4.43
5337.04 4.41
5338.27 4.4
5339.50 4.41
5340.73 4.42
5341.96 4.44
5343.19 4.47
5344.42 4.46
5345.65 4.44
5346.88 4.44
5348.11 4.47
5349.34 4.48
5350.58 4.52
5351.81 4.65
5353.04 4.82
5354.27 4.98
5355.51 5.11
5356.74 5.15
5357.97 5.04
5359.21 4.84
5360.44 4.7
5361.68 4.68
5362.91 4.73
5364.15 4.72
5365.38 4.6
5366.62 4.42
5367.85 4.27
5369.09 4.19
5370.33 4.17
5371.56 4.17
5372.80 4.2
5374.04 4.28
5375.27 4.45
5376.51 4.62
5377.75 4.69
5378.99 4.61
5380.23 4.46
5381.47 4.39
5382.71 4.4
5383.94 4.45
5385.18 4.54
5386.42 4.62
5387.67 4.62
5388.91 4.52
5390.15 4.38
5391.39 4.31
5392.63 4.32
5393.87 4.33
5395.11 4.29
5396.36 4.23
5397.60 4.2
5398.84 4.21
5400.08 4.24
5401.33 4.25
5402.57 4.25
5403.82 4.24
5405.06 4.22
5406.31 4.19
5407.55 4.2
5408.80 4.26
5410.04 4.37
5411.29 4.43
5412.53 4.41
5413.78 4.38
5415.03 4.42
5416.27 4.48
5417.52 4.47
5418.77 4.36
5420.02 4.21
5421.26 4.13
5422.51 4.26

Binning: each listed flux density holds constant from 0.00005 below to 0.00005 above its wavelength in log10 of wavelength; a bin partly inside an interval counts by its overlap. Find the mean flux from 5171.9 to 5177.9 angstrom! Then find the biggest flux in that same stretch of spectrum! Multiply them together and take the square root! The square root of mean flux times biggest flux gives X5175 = 4.34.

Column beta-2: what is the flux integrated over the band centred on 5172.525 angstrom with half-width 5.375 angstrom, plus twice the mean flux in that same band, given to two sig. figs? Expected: 55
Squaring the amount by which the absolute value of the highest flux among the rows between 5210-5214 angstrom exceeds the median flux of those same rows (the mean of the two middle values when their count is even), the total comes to 0.0400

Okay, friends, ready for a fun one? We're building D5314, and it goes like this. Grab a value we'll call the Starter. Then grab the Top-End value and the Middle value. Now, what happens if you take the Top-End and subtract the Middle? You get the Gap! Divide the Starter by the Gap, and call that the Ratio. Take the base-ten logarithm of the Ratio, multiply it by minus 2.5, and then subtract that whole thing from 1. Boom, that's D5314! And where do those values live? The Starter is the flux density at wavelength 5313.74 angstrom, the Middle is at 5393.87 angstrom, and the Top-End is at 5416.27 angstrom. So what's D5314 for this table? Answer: 4.6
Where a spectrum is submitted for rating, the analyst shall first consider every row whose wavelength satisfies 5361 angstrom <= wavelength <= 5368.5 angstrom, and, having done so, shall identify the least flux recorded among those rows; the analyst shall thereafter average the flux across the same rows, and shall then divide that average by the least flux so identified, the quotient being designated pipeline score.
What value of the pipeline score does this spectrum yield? 1.07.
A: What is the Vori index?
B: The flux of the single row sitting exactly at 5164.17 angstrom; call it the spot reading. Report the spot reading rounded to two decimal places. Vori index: 4.63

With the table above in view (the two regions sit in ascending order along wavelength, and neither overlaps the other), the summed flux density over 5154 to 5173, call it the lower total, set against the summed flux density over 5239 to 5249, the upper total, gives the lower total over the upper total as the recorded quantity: 2.0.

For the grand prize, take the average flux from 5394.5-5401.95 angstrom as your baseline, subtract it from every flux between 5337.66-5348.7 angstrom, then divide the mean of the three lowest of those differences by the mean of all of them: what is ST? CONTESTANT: 0.86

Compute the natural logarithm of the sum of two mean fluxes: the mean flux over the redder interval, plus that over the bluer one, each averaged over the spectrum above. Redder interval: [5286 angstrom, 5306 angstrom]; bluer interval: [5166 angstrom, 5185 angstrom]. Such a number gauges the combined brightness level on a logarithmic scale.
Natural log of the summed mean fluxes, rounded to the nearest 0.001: 2.187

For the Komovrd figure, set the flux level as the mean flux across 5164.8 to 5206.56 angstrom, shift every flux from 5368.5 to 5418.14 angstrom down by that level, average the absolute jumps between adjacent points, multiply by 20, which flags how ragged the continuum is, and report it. 1.0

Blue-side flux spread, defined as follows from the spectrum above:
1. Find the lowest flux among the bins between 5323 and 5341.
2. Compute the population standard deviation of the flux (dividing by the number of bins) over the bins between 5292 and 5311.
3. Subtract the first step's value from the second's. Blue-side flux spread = -4.06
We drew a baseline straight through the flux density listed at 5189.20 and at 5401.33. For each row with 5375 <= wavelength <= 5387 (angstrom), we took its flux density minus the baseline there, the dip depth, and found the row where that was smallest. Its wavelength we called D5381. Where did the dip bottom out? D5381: 5381.47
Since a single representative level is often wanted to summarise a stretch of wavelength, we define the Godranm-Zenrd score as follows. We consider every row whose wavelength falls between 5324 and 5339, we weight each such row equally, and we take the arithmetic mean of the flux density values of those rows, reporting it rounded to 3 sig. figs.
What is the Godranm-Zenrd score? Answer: 4.31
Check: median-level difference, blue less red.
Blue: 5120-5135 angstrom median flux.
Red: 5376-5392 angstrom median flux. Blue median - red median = -0.32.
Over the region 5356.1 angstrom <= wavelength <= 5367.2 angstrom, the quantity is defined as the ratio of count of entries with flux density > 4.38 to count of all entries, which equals 1.0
